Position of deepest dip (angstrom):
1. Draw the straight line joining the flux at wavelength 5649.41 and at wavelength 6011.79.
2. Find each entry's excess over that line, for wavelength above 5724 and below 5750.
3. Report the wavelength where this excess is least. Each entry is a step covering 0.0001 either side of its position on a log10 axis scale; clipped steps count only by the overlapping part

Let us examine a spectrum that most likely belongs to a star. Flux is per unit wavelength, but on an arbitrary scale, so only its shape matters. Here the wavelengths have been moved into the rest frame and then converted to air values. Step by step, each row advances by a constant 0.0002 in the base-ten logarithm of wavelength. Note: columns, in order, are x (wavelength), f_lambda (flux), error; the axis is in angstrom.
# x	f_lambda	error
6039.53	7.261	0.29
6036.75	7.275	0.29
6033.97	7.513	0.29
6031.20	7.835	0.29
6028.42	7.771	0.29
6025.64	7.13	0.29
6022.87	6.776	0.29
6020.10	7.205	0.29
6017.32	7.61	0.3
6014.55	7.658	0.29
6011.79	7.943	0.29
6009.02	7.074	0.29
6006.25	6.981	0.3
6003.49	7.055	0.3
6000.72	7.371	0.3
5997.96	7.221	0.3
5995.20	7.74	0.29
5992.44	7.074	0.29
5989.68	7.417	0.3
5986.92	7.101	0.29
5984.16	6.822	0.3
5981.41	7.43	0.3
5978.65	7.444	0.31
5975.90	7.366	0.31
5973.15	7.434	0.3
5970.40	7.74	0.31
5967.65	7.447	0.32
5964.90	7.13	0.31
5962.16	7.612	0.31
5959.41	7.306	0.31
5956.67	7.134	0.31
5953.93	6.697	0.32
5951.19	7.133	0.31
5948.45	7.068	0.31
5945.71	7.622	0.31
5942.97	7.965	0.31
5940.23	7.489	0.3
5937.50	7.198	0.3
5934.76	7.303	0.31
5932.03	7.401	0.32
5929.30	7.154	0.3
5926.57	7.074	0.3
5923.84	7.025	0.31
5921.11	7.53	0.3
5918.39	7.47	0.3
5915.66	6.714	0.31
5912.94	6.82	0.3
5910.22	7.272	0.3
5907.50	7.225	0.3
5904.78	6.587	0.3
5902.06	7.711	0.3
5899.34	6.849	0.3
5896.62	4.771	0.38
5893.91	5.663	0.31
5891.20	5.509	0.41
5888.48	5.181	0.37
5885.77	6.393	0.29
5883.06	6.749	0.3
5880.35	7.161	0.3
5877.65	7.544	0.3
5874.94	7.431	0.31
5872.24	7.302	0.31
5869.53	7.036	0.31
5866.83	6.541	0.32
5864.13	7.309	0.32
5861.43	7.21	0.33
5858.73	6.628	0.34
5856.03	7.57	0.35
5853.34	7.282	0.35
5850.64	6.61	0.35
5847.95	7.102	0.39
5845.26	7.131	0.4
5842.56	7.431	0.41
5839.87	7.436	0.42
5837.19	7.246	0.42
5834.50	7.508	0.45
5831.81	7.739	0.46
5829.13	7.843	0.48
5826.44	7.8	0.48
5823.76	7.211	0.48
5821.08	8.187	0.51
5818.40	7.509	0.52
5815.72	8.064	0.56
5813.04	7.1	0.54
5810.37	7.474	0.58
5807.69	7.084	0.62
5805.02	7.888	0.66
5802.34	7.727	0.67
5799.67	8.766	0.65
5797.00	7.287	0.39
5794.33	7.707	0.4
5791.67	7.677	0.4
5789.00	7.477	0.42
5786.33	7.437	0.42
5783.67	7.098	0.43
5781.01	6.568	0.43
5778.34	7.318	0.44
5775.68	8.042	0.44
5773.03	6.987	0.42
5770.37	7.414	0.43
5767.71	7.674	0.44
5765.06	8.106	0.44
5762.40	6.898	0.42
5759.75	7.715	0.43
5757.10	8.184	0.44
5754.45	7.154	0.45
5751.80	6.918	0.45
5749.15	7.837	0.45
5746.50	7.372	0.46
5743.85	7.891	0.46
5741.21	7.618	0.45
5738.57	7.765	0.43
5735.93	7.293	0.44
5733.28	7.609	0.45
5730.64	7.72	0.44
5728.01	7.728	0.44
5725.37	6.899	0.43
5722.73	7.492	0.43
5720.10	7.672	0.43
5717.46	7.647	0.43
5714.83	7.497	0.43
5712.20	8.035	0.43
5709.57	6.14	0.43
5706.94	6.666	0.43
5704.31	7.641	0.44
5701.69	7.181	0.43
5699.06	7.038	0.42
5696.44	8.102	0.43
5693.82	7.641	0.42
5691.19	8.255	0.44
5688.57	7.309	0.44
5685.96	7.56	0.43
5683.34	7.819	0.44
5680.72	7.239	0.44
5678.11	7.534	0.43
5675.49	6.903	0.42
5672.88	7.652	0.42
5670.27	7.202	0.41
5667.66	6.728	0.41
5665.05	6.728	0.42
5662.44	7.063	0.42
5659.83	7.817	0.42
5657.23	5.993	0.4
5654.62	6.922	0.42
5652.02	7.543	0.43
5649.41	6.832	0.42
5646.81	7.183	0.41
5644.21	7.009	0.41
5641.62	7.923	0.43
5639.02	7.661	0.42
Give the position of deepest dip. 5725.37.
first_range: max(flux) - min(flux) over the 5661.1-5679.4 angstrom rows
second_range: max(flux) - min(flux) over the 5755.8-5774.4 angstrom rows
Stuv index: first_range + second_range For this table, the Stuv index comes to 2.2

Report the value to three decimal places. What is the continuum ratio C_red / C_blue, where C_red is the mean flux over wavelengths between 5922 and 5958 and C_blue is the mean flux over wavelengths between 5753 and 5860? 0.970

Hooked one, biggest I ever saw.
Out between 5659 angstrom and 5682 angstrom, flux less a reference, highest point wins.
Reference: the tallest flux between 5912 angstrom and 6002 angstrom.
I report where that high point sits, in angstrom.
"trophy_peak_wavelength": 5659.83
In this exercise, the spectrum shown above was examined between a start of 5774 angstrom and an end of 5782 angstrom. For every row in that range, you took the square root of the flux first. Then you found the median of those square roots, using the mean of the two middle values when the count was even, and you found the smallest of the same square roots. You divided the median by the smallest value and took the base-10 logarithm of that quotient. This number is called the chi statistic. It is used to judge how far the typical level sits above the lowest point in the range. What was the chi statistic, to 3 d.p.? 0.023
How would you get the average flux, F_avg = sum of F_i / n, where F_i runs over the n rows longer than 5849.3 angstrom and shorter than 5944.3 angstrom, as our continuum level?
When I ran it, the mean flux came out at 6.93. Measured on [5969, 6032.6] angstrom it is 7.36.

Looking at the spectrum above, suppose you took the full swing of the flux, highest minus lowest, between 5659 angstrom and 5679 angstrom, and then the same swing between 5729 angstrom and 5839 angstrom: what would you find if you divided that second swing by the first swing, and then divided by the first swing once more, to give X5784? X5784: 1.9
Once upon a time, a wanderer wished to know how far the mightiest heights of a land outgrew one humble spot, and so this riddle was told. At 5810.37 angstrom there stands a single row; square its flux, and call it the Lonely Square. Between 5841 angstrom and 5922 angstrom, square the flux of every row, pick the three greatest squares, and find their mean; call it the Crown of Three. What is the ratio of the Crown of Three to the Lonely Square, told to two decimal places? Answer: 1.04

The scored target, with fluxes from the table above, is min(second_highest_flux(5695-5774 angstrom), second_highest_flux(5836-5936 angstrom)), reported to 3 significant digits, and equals 7.57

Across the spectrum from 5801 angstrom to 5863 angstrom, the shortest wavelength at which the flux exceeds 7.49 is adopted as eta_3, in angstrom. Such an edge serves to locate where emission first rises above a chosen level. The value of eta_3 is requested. 5802.34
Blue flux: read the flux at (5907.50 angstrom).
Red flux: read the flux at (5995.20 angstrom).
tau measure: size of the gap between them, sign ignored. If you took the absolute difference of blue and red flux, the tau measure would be 0.5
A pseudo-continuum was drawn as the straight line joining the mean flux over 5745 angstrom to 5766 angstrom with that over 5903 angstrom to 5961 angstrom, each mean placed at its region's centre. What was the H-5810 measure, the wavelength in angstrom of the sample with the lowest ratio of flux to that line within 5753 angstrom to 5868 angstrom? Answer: 5781.01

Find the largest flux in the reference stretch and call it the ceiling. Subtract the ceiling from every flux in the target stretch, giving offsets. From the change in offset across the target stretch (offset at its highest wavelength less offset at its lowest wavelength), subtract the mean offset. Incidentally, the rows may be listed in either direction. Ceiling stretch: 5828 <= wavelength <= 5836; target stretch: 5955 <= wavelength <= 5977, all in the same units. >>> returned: 0.7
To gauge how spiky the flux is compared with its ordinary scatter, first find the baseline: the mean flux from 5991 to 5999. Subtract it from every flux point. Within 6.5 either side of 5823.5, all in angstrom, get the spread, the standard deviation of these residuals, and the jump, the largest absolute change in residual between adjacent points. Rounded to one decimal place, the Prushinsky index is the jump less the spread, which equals 0.6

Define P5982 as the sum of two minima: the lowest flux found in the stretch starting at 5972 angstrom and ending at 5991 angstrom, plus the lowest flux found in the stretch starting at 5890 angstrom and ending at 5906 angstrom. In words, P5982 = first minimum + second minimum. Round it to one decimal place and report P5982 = 11.6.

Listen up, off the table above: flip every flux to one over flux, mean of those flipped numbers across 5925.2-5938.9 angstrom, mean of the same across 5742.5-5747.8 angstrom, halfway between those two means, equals 0.135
